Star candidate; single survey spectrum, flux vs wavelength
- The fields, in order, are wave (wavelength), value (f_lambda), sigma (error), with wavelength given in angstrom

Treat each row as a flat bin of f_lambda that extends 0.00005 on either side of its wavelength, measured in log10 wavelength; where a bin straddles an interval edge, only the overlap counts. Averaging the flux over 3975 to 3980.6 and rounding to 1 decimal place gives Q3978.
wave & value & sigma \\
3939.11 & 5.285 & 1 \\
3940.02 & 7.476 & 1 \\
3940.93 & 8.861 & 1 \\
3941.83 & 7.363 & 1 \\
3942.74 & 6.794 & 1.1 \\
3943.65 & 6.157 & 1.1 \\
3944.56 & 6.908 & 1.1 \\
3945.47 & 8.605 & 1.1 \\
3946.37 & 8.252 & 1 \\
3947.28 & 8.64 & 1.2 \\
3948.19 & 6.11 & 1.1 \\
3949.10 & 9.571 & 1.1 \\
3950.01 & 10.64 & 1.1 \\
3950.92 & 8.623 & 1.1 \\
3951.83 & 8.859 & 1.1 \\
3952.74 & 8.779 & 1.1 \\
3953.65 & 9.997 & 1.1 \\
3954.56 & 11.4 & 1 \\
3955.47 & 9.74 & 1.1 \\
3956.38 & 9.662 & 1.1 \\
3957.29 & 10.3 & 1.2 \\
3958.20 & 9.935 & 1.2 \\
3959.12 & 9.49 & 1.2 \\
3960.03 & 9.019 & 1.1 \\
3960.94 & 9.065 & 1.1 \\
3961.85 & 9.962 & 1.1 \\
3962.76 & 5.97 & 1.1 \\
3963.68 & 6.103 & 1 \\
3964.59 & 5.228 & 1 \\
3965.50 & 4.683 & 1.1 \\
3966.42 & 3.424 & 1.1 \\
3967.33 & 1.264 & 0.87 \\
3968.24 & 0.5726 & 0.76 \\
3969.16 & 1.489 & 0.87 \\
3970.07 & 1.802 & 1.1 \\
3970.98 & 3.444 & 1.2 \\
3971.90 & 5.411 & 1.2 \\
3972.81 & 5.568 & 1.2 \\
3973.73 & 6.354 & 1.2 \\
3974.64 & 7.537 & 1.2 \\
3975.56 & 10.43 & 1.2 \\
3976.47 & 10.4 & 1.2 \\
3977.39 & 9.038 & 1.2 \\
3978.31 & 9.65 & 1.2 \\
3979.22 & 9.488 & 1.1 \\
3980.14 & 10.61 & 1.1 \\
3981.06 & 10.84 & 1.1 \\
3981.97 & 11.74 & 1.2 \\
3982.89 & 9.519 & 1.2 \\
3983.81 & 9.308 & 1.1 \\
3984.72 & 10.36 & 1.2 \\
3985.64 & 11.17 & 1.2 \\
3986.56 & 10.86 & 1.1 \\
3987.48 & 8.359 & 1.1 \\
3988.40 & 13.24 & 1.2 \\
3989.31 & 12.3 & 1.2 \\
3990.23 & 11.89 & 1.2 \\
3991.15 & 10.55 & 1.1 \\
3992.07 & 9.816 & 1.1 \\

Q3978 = 9.9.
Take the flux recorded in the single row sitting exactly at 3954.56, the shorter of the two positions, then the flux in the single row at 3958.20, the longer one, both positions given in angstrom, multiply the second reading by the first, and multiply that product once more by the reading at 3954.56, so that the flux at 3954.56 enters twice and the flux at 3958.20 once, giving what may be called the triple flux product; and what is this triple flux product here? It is 1291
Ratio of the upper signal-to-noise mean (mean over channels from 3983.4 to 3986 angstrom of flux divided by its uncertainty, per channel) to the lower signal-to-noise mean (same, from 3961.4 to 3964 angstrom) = 1.3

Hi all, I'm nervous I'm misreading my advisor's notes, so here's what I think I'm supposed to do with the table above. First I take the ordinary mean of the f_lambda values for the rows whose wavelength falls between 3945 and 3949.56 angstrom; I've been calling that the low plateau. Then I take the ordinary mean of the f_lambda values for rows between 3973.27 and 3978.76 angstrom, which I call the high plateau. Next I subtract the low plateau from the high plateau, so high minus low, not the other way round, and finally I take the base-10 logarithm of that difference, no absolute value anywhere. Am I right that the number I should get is -0.2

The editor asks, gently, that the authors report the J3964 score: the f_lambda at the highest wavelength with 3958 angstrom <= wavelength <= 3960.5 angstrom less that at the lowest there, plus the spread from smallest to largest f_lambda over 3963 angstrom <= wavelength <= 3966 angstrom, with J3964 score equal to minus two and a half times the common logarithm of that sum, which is 0.7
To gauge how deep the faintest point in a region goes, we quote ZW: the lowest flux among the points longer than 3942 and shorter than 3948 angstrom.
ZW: 6.157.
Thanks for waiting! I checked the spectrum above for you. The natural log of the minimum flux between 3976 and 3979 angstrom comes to 2.20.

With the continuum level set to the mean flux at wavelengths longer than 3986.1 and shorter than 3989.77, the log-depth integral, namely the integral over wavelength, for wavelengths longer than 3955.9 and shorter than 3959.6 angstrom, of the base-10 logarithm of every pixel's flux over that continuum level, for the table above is -0.2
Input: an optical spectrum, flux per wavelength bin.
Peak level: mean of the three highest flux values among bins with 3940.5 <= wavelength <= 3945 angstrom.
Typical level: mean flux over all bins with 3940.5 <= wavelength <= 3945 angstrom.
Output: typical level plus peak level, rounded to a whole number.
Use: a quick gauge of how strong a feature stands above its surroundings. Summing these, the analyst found 15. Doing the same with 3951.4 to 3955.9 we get 20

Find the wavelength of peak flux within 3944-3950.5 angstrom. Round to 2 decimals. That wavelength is 3950.01 angstrom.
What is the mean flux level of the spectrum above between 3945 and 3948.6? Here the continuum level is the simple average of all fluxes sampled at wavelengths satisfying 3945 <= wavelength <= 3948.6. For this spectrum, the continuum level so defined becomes 7.9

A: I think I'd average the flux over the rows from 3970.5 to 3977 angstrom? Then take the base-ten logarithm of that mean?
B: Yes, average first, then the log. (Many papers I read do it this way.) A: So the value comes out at 0.85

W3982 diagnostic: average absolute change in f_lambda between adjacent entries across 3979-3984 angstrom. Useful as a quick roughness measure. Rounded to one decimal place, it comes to 0.9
